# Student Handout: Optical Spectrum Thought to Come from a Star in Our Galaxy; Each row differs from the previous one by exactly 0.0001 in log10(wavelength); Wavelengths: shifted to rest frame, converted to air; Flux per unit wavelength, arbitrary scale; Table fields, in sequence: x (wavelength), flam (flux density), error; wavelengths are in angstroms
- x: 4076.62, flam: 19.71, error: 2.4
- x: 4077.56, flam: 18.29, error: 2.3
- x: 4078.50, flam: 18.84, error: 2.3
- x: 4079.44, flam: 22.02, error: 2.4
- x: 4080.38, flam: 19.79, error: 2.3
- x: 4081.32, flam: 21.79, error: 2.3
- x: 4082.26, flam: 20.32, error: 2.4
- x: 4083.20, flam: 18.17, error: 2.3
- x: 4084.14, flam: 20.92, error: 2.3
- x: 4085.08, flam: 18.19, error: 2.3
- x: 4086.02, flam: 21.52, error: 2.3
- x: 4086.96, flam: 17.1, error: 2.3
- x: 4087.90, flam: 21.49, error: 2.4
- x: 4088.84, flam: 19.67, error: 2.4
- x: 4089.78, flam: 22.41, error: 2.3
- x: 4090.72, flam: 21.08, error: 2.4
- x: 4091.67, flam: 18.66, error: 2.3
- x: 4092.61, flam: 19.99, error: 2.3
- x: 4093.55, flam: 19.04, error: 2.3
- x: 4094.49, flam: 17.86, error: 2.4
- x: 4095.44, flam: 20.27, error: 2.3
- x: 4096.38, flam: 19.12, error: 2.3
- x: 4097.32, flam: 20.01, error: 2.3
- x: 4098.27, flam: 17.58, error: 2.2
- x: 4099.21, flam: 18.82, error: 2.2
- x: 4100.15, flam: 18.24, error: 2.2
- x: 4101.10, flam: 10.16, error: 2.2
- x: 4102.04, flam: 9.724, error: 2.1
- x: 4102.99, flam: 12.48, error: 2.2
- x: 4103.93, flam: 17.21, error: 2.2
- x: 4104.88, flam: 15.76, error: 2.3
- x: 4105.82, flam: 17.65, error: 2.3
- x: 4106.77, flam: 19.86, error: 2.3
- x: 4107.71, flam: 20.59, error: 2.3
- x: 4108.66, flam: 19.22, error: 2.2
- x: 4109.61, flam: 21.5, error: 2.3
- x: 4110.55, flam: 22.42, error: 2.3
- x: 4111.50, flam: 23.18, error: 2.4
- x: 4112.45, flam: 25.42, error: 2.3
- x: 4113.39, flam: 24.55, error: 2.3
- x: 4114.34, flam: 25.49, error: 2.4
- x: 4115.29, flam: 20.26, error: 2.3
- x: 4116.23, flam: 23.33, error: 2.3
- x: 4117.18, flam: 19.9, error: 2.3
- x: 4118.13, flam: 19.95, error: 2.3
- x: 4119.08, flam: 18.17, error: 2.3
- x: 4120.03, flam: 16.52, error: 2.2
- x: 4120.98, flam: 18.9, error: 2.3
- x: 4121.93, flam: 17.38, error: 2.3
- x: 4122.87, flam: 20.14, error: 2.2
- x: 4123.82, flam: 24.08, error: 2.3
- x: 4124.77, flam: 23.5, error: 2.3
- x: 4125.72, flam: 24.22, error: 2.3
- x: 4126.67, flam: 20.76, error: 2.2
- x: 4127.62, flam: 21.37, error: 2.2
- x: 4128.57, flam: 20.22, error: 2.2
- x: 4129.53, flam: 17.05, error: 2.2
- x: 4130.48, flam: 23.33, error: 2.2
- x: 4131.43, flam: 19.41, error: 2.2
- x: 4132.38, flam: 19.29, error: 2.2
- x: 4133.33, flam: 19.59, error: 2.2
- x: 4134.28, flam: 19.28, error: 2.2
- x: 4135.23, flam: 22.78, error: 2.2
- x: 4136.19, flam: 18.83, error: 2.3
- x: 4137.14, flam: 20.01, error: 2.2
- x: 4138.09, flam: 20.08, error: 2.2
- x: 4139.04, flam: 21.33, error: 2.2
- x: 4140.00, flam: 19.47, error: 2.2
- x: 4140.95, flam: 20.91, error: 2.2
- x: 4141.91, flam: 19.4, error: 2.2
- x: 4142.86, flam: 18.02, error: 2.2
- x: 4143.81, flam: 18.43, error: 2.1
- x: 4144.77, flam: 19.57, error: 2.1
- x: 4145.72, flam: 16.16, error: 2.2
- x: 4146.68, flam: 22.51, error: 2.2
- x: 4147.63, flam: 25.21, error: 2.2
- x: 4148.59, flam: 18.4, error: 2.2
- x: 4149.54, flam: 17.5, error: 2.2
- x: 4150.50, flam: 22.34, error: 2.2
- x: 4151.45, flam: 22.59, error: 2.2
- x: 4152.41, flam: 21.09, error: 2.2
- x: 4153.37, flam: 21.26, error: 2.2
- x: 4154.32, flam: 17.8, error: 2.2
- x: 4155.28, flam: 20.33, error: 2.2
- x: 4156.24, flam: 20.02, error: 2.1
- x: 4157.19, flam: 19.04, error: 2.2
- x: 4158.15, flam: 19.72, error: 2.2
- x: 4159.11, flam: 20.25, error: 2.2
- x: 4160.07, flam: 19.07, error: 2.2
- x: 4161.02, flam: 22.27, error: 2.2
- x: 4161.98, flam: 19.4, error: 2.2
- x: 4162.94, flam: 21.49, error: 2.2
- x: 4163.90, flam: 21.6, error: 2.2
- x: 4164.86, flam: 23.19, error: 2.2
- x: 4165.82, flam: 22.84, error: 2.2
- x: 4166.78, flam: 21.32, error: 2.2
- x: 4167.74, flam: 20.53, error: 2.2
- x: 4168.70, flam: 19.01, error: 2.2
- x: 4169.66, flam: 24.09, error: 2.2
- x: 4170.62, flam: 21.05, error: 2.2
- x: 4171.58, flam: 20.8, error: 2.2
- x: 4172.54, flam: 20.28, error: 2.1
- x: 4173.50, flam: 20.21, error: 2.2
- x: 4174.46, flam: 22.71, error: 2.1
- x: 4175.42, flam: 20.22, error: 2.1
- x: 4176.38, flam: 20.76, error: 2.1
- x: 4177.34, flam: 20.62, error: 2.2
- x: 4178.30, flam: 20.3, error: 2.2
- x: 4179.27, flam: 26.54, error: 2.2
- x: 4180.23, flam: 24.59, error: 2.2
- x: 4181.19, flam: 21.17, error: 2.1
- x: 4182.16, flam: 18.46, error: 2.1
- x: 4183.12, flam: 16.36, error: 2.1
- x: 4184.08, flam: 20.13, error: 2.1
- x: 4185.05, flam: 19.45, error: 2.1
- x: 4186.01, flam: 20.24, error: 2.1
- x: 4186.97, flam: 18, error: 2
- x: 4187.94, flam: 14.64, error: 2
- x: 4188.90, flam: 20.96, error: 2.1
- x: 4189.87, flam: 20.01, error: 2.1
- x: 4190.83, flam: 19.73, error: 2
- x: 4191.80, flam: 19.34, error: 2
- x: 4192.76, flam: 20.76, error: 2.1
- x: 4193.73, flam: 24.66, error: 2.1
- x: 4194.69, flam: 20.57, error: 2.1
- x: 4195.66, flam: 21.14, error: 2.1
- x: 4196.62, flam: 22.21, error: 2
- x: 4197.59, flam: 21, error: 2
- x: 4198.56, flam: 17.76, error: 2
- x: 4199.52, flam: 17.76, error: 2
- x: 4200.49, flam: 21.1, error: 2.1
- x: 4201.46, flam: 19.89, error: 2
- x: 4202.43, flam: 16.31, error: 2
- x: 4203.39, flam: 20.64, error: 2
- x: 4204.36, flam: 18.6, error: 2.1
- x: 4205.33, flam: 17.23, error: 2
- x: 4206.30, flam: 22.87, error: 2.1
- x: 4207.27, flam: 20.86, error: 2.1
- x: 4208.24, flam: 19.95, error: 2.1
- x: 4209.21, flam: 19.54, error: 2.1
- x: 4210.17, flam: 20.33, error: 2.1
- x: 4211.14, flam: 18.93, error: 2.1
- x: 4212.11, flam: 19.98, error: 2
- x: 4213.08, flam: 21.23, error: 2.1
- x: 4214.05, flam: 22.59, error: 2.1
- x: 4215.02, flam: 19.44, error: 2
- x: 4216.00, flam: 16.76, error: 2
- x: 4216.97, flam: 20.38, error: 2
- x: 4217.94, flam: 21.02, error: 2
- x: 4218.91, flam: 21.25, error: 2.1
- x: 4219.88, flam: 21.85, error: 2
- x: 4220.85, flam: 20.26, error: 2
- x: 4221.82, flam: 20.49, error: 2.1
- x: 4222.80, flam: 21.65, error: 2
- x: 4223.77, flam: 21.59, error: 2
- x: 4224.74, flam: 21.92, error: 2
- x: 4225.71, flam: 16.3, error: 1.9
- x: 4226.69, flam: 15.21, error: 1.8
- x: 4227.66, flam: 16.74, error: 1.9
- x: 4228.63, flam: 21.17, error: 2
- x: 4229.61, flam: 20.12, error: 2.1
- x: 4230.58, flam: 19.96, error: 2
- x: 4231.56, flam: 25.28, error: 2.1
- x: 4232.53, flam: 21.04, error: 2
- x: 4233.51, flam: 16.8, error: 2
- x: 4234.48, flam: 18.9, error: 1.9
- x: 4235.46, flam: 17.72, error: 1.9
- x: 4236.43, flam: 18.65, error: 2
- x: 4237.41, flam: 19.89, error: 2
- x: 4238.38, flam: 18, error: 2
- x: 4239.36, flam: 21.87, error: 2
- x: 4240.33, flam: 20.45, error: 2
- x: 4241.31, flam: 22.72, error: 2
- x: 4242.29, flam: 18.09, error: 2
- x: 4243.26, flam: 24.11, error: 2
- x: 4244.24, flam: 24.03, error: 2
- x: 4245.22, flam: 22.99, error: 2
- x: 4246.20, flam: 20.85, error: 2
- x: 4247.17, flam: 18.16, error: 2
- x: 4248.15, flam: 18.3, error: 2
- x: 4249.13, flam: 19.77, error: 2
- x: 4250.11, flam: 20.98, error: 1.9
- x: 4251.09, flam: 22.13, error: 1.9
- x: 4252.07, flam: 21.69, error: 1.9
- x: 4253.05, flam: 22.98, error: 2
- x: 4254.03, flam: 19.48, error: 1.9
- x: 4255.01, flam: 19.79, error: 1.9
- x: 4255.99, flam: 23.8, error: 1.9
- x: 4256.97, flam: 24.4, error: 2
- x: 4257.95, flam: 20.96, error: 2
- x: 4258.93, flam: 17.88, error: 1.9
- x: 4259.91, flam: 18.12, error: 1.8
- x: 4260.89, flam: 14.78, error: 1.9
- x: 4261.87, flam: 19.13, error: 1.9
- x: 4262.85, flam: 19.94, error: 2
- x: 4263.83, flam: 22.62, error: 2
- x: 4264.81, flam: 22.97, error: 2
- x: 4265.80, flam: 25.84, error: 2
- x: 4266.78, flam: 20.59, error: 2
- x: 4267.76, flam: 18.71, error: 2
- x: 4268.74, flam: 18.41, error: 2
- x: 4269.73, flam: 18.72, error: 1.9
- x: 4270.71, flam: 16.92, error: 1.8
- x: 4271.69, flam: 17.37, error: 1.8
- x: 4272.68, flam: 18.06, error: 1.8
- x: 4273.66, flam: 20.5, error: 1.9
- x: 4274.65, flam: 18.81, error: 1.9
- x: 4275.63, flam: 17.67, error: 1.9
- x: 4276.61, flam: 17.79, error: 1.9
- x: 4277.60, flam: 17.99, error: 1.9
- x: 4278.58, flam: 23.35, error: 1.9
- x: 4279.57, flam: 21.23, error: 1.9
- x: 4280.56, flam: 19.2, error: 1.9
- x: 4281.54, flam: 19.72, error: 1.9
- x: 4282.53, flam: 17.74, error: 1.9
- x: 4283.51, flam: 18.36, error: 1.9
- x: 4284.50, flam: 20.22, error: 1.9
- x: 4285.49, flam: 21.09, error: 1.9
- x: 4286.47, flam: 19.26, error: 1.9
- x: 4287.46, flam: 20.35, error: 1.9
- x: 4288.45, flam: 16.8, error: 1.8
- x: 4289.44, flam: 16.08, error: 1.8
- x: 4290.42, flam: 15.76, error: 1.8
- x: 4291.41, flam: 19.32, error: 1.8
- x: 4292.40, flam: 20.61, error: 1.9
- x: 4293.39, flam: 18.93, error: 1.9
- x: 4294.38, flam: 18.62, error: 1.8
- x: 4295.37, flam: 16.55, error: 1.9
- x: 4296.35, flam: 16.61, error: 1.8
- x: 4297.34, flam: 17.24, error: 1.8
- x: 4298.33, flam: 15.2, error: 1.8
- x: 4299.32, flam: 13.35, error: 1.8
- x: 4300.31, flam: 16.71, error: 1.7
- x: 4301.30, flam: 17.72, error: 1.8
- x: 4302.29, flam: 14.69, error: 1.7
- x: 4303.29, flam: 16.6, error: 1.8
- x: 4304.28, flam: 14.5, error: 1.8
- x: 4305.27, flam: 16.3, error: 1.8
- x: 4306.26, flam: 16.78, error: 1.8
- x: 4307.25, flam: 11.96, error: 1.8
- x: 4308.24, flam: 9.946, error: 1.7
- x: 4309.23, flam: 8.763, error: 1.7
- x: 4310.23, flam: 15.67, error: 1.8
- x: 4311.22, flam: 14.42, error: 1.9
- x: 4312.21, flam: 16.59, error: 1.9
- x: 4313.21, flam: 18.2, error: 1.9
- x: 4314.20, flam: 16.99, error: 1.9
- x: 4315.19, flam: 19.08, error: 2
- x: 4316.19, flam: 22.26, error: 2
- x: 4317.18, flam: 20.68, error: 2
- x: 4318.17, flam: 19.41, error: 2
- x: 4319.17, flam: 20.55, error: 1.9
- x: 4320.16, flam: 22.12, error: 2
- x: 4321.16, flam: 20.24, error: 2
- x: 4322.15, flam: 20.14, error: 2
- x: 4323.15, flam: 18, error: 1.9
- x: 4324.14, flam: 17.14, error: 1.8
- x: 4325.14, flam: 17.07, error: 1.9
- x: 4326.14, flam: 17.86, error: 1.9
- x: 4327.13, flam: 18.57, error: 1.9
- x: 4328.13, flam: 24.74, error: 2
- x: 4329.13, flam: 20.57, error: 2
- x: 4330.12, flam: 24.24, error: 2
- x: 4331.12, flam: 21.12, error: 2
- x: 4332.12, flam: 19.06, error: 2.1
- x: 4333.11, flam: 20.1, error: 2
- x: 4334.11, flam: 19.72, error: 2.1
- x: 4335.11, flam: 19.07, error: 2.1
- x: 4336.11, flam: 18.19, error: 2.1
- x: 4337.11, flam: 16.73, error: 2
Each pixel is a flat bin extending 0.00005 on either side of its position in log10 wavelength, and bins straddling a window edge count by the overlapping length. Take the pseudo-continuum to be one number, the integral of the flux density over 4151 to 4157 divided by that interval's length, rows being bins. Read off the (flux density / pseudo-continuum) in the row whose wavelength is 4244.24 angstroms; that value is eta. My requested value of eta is 1.18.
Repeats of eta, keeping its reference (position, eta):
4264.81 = 1.12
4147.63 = 1.23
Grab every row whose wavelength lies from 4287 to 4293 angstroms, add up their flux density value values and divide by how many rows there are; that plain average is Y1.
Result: 18.2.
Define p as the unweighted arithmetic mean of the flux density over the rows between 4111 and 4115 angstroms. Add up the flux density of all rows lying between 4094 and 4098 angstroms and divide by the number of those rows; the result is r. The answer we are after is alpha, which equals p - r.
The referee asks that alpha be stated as 5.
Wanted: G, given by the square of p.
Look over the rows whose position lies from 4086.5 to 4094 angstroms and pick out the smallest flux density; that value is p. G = 292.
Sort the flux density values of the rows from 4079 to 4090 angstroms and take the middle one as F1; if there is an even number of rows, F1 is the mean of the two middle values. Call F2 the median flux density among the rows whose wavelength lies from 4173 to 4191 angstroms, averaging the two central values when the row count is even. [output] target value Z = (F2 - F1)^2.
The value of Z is 0.16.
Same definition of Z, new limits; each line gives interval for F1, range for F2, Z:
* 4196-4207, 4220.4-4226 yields 1.32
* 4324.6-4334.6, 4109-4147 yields 0.04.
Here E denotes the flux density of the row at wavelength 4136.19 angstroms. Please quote 18.83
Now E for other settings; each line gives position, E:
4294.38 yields 18.62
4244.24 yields 24.03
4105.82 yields 17.65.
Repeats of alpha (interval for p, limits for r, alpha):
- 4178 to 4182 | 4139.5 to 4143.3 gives 4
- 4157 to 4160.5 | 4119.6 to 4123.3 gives 1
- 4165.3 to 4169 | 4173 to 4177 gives 0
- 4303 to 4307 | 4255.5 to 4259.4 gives -6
